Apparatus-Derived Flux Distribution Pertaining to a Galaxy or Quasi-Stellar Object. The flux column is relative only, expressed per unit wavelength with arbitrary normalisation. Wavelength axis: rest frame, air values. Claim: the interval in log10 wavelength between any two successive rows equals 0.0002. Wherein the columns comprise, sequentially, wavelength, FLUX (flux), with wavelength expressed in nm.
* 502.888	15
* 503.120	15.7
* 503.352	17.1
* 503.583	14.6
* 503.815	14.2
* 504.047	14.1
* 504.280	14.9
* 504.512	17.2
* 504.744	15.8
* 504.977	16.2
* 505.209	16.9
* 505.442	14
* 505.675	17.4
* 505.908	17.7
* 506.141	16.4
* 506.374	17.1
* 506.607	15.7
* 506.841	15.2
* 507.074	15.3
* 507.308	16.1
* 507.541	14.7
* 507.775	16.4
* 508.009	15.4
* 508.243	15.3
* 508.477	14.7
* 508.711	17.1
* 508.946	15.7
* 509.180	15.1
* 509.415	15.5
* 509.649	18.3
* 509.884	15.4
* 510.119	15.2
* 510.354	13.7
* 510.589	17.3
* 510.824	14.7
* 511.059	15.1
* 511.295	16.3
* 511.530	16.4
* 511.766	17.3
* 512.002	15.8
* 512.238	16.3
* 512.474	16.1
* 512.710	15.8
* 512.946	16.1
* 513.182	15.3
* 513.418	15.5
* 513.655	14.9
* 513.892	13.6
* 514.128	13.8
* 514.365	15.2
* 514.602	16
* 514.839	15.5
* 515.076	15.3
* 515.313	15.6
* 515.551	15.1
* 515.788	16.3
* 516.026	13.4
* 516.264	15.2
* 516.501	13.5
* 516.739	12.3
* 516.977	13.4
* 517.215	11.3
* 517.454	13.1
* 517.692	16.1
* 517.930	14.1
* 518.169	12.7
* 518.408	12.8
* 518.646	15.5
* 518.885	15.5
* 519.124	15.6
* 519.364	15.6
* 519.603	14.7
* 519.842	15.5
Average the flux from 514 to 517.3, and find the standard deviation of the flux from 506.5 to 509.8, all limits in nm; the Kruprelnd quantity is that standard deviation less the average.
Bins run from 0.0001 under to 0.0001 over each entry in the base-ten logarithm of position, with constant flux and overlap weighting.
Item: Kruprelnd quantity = -13.5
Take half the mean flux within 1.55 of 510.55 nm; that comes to 7.93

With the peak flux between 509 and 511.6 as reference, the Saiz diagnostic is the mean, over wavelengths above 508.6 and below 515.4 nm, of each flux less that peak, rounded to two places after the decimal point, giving -2.65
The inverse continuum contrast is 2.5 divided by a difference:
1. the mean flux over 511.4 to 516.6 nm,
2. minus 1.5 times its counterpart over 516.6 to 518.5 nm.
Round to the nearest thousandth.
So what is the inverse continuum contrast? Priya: -0.559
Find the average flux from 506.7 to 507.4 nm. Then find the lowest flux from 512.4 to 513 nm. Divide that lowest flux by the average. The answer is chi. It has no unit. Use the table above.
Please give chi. 1.02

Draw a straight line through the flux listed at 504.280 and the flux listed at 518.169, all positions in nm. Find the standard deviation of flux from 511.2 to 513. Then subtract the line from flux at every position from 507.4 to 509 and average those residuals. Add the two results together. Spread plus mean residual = 1.8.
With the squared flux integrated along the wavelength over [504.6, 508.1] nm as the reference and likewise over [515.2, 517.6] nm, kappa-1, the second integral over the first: 0.52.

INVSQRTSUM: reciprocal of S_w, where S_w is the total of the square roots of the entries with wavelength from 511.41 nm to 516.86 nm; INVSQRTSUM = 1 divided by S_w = 0.011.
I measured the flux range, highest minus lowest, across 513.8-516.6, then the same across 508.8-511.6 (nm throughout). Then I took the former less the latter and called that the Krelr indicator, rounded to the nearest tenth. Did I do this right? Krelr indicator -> -1.7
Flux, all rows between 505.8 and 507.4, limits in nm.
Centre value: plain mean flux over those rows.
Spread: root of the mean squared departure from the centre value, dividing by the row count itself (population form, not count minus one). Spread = 0.86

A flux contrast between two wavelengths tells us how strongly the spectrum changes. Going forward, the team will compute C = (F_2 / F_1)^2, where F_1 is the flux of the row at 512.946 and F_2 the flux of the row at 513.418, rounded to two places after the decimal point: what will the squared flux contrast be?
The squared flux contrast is 0.93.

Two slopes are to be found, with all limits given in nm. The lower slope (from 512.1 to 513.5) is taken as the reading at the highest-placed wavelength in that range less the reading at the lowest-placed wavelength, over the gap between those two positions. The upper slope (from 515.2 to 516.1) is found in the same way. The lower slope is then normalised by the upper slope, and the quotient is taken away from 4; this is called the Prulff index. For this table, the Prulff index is 3.8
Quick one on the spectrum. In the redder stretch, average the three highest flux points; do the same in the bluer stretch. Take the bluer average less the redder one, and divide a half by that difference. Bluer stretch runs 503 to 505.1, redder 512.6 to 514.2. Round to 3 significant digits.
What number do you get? 0.484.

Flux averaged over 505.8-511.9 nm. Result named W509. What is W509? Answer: 15.9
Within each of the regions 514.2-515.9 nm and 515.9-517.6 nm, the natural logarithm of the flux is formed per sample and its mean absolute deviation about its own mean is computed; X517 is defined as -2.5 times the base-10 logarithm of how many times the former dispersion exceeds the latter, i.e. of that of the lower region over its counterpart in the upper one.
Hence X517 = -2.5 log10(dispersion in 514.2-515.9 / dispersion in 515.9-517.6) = 1.1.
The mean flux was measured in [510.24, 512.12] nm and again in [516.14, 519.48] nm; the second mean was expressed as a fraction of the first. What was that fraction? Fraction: 0.888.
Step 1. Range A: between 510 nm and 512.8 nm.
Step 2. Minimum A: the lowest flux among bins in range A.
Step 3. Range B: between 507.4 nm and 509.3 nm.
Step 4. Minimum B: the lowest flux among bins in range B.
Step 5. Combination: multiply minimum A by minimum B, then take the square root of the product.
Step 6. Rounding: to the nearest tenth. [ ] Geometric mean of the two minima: 14.2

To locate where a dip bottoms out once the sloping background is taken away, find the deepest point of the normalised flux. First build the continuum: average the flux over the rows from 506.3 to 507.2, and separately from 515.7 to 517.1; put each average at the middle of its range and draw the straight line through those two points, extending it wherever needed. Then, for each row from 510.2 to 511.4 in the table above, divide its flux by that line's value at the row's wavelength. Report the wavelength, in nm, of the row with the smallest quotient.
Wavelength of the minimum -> 510.354 nm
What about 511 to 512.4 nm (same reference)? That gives 511.059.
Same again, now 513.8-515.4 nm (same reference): 513.892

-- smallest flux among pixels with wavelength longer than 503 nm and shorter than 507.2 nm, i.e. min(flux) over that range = 14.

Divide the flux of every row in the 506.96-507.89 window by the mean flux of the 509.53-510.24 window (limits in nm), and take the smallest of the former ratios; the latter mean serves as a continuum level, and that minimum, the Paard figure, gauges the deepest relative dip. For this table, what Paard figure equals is 0.902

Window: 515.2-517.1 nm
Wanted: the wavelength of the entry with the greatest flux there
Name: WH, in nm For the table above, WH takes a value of 515.788 nm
